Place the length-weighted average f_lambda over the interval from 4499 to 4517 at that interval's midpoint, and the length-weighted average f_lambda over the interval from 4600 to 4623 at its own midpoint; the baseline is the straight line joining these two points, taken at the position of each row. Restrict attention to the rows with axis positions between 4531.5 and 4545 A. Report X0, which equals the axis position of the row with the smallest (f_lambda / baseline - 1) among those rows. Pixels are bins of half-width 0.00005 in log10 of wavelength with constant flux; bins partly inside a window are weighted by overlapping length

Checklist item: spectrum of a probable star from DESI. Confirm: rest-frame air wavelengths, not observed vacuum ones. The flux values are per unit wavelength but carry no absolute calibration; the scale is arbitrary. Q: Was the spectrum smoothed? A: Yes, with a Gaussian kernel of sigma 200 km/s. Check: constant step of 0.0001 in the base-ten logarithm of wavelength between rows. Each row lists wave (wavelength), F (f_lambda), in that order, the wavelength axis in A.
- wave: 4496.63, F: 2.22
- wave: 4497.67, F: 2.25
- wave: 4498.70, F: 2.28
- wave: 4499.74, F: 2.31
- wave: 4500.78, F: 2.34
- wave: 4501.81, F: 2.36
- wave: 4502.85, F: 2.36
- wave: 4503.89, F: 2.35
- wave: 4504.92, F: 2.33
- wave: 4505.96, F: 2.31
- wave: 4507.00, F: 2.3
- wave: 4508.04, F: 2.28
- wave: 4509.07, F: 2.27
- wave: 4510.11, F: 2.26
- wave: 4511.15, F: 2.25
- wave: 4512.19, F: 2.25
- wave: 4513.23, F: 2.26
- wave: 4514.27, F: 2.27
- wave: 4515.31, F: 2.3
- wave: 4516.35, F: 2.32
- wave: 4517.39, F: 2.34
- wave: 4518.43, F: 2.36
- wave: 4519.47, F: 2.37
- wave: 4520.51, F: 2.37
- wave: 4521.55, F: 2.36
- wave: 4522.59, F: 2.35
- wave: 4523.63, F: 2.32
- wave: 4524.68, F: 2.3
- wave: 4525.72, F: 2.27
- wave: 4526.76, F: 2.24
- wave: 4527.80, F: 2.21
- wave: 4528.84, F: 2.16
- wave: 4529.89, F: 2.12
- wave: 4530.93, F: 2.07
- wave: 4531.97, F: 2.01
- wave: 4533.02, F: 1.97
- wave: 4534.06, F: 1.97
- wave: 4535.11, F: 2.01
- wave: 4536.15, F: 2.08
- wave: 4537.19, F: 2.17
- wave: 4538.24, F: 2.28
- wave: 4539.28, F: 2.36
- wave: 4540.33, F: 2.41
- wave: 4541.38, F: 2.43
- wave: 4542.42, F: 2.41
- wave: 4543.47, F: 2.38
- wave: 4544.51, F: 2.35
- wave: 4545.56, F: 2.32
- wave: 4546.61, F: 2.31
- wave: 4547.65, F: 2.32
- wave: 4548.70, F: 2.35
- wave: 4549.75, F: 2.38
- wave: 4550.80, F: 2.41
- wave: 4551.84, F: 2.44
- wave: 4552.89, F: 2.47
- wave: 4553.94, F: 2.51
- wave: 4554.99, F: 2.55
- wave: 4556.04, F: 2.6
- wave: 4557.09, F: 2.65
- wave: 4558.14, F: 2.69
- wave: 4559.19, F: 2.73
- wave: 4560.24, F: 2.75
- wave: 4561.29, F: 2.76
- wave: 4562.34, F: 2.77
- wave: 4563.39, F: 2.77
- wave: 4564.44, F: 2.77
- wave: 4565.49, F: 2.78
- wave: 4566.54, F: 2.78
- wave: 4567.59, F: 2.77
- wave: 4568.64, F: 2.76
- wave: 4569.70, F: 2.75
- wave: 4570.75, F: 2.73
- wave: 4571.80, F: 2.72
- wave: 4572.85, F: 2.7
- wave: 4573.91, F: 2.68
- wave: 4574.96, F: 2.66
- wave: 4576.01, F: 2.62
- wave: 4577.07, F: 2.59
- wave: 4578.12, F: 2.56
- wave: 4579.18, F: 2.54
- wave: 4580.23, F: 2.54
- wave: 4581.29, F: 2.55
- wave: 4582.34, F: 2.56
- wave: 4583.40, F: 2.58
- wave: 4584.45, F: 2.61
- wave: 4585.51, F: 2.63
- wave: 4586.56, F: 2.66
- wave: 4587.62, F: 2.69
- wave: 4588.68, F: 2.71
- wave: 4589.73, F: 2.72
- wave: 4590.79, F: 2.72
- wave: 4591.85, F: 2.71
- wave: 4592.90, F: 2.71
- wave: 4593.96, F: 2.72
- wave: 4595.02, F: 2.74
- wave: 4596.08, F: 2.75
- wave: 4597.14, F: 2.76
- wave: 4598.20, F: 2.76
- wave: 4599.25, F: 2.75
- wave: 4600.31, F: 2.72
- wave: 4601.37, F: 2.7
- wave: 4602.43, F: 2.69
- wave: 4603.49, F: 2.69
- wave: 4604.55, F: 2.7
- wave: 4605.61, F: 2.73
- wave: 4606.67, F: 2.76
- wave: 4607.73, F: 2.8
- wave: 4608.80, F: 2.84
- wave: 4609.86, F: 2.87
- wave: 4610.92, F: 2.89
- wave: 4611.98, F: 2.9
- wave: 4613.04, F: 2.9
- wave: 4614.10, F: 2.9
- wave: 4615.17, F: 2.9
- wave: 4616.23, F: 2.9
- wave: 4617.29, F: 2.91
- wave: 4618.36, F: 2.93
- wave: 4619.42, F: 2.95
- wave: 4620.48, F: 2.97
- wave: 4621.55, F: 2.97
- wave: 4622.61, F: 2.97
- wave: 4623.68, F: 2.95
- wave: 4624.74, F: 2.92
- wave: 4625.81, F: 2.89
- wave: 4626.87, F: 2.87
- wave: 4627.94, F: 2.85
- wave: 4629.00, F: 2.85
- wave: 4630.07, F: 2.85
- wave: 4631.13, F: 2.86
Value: 4534.06 A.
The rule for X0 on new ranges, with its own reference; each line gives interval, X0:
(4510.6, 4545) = 4534.06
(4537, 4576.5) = 4537.19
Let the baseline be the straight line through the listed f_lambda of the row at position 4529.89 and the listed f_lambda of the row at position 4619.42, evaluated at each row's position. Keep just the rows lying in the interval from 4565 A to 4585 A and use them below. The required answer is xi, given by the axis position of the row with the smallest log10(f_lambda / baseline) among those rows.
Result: 4580.23 A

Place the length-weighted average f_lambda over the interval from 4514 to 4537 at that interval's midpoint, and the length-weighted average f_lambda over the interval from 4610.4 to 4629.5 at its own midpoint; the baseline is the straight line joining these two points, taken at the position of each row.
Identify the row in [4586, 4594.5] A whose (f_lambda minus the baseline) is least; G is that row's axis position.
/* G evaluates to 4586.56 A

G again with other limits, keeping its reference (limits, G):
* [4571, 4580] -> 4579.18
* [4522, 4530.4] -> 4529.89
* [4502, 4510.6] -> 4510.11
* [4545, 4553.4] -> 4546.61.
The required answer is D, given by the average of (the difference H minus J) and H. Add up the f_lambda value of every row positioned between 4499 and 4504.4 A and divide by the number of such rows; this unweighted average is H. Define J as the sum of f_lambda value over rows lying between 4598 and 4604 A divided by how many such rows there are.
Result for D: 1.0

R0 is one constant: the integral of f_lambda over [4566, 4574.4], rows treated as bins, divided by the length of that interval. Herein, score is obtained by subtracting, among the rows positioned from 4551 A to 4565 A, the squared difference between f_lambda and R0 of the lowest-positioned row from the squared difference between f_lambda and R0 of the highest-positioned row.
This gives -0.09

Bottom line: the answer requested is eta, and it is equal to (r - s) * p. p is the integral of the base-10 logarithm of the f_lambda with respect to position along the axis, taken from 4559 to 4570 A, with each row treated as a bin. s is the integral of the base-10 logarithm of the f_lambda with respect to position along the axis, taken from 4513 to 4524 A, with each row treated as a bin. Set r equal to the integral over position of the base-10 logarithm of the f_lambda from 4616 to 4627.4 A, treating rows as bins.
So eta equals 6.2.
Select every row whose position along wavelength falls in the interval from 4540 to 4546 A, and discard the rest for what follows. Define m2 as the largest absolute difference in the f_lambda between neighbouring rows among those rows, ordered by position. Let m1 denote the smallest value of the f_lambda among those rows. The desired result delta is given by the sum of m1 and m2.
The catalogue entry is 2.35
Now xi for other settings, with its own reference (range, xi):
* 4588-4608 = 4603.49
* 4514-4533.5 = 4533.02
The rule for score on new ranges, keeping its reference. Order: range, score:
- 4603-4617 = 0.02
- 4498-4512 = 0.03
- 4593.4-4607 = 0.00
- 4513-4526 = -0.01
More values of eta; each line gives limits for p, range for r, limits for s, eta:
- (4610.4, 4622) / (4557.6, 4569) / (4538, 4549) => 5.0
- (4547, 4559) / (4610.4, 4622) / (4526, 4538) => 7.3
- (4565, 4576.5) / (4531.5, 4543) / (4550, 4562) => -5.3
